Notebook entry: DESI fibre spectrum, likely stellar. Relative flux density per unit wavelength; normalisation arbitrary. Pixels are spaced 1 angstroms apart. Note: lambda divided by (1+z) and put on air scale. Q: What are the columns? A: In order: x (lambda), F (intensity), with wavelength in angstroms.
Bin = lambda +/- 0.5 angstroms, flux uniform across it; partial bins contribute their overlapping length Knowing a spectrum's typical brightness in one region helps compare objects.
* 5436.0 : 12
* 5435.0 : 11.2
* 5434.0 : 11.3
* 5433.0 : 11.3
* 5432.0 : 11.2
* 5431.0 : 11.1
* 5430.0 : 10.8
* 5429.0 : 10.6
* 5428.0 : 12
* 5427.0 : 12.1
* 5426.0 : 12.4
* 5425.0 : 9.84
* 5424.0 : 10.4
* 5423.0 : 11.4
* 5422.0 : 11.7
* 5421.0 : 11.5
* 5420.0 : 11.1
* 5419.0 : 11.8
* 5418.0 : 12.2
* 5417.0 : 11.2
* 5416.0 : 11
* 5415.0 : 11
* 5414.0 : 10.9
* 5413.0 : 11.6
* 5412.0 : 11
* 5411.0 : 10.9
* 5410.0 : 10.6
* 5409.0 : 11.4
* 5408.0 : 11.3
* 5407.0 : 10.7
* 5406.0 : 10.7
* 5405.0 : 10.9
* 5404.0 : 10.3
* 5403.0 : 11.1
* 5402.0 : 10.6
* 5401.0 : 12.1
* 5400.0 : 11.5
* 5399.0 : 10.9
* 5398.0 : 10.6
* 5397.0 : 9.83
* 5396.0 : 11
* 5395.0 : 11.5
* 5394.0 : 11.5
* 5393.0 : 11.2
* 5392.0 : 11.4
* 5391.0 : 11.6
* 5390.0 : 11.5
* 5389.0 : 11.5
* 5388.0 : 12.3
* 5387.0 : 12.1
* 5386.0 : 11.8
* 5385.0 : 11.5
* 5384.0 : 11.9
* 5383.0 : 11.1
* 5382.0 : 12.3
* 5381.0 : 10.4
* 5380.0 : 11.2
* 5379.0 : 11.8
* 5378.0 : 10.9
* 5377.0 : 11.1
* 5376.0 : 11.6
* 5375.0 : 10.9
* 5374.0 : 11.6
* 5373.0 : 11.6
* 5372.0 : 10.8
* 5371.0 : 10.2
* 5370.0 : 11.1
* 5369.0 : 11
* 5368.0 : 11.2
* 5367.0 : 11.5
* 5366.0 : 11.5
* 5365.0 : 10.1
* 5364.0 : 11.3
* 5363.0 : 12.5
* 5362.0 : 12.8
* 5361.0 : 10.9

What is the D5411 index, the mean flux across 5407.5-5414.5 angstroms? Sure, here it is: 11.1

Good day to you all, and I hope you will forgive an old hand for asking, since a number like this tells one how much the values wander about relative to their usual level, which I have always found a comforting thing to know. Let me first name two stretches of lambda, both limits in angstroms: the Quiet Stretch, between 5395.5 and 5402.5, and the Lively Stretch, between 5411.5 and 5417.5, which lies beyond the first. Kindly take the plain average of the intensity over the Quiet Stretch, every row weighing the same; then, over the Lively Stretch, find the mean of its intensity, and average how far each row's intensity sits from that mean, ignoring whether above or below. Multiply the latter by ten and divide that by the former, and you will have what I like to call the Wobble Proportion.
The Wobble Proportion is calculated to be 0.17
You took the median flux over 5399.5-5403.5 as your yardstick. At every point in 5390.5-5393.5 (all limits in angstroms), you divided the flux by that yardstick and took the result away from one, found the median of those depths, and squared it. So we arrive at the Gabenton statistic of 0.0001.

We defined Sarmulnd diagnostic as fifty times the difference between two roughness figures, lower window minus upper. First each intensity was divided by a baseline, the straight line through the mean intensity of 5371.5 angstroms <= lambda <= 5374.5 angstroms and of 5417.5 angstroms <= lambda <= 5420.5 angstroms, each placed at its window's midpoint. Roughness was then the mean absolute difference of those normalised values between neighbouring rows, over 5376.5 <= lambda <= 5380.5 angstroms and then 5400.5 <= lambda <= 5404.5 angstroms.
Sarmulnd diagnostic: -1.5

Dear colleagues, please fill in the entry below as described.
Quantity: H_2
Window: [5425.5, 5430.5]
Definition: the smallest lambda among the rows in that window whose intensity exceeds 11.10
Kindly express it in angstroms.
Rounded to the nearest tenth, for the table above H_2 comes 5426.0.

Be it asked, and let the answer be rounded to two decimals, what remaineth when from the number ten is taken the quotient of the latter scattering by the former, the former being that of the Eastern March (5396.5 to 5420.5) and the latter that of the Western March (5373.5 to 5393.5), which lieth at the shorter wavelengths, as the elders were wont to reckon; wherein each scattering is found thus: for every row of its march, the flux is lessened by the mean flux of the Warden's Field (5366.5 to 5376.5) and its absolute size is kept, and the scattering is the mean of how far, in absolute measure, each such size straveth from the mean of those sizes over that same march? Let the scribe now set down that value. 8.95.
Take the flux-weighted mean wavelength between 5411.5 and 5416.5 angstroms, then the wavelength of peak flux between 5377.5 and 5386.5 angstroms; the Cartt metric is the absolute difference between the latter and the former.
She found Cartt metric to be 32.0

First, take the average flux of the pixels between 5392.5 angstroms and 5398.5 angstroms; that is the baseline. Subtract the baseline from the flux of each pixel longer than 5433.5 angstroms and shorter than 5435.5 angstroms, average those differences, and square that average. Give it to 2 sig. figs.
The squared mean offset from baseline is 0.097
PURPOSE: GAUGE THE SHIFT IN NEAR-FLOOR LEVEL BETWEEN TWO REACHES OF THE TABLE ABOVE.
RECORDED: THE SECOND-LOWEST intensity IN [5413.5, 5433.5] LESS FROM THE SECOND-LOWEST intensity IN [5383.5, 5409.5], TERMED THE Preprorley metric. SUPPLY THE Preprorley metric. -0.10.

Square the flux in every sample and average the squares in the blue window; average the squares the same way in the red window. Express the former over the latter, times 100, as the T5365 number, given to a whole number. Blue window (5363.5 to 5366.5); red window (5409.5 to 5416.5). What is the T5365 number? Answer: 100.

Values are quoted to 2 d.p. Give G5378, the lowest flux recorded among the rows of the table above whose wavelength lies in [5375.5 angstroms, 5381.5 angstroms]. 10.40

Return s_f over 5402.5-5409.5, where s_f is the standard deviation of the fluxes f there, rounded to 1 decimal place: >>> 0.4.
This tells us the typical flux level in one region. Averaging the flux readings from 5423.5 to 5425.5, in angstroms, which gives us 10.1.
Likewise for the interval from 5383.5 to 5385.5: 11.7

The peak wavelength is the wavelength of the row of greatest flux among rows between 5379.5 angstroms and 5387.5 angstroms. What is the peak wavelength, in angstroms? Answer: 5382.0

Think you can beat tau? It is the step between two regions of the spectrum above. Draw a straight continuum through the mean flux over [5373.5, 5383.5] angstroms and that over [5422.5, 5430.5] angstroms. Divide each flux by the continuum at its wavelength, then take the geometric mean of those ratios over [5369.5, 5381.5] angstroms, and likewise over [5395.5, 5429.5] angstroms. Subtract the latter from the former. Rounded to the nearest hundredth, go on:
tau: -0.01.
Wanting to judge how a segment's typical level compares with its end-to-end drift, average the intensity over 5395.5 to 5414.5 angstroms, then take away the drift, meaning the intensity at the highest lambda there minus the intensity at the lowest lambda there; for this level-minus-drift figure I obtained 11.0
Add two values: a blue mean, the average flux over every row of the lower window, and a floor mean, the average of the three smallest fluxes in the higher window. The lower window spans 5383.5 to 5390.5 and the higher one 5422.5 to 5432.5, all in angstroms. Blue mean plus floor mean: 22.1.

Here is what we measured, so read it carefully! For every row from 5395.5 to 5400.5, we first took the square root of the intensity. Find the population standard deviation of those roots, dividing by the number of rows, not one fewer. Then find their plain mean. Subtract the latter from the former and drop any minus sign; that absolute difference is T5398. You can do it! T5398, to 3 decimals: 3.196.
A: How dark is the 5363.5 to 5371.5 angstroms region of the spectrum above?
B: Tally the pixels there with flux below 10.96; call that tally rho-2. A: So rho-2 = 2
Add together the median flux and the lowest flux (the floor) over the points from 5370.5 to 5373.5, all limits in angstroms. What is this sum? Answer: 21.0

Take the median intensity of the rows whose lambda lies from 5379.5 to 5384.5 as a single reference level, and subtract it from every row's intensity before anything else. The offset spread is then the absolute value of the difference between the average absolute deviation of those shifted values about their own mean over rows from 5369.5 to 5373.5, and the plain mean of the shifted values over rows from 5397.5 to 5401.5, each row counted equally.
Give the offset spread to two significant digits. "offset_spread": 0.35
